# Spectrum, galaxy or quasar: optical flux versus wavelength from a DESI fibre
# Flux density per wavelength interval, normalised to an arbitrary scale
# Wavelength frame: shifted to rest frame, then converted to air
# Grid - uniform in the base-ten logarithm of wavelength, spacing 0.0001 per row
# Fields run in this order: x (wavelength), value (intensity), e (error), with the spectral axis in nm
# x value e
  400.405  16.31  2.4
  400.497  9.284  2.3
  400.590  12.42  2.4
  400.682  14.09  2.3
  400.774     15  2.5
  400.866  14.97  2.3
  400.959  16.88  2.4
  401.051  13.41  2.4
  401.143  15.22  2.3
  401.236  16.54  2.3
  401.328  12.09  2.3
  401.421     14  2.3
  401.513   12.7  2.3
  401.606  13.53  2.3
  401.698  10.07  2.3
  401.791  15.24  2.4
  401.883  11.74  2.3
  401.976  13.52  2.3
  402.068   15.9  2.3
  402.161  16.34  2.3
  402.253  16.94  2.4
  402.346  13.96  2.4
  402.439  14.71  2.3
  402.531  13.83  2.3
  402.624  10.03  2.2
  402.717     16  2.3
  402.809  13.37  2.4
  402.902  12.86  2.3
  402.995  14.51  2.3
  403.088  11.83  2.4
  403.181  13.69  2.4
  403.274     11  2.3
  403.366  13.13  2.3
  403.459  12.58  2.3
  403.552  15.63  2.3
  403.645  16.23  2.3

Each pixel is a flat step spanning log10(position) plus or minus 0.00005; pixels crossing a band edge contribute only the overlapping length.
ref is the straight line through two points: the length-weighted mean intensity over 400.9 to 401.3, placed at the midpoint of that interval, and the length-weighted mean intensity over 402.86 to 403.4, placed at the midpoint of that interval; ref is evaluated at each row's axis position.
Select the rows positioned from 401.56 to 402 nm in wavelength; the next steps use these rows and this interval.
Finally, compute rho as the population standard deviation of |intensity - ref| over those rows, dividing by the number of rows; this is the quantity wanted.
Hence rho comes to 1.5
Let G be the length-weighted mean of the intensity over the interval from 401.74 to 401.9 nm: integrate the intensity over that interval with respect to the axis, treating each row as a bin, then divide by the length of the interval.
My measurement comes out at 13.7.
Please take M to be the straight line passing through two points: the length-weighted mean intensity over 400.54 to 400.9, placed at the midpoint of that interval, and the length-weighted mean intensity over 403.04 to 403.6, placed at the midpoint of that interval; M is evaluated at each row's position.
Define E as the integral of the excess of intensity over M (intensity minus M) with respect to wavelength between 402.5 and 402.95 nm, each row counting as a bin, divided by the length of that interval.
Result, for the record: 0.0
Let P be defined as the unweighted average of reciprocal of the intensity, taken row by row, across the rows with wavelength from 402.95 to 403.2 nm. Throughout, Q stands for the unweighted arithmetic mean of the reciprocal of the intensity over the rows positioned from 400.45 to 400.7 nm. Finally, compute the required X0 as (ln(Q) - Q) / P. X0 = -34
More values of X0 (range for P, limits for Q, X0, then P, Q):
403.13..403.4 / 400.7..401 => -35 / 0.080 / 0.0642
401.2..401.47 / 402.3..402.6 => -38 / 0.072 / 0.0706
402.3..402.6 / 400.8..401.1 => -39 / 0.071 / 0.0669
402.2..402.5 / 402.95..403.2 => -40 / 0.066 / 0.0755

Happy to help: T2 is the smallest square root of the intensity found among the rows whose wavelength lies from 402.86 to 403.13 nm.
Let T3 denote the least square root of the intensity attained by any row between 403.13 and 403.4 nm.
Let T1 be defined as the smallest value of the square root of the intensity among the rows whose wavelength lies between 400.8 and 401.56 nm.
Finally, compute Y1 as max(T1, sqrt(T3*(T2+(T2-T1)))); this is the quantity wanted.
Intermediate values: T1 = 3.48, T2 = 3.44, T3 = 3.32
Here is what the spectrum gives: 3.48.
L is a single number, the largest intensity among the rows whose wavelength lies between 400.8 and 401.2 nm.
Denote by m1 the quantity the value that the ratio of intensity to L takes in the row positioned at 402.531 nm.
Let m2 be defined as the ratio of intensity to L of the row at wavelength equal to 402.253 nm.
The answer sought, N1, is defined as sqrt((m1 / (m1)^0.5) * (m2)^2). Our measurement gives 0.95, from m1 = 0.82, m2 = 1.00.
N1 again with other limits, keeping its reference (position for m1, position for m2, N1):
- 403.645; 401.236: 0.97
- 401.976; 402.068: 0.89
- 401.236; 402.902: 0.76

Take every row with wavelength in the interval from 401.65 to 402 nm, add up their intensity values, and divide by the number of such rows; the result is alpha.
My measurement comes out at 12.6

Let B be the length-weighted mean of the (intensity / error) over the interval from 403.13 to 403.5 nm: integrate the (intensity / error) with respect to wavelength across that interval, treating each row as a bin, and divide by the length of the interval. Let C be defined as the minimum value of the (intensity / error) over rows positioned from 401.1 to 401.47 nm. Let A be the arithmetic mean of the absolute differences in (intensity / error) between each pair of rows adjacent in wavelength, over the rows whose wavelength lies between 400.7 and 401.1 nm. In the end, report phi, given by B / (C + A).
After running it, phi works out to 0.89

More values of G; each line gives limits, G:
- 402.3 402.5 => 14.3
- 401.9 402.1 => 14.2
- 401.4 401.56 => 13.2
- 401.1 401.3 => 15.5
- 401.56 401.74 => 11.9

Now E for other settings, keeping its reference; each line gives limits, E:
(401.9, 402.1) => 0.7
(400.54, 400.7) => -1.1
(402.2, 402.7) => 0.7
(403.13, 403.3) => -0.5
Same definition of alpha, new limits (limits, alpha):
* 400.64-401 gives 15.2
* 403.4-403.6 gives 14.1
